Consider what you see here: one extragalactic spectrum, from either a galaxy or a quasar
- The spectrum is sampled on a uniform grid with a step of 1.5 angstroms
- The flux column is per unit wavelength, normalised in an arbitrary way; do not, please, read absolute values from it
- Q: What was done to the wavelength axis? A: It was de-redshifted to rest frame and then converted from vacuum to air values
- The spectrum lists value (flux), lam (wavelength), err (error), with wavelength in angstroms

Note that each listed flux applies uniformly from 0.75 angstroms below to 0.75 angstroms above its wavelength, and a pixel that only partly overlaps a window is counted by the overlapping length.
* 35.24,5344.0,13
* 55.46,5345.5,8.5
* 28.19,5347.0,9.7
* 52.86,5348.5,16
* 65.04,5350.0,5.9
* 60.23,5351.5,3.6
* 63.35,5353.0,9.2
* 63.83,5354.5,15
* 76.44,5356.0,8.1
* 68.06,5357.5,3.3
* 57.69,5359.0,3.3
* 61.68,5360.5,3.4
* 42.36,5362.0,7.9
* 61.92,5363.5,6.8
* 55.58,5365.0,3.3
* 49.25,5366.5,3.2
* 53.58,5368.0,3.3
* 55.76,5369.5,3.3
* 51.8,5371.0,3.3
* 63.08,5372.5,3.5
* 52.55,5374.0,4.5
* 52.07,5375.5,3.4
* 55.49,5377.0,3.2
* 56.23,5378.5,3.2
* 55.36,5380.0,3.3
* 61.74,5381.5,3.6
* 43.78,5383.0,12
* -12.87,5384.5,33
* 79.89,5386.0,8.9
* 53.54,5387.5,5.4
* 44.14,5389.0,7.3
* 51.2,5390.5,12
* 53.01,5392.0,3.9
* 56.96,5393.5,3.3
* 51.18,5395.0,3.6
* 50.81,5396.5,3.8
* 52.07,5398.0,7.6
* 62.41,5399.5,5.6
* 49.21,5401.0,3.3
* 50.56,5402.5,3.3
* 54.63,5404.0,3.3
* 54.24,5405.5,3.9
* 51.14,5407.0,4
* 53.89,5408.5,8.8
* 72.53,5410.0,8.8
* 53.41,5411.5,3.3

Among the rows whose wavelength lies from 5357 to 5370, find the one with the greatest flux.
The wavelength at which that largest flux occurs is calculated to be 5357.5 angstroms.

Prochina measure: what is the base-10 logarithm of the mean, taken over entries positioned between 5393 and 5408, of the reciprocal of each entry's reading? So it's -1.72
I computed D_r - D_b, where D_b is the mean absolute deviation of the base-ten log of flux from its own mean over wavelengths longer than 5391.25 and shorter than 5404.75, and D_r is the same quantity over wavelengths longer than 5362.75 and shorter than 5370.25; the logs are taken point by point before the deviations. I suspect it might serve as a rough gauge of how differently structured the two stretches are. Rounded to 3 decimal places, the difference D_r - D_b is 0.000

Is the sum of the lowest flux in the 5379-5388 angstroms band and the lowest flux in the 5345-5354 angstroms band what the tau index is 15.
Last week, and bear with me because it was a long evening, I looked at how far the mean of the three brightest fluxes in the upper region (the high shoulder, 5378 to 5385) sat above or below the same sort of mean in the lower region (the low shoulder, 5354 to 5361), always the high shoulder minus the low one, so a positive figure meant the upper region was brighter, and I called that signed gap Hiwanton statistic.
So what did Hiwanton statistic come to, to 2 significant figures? -12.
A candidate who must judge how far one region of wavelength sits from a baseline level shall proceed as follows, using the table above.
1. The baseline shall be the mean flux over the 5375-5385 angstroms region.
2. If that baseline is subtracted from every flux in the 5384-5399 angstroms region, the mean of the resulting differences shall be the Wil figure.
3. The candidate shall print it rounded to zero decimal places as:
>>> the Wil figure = 3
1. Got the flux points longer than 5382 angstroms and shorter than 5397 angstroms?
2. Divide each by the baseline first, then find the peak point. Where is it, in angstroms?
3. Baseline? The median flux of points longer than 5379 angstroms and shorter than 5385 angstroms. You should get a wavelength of 5386.0 angstroms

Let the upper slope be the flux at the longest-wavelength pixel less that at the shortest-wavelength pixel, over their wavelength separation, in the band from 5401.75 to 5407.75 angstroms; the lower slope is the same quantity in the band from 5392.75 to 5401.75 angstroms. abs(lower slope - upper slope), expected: 1.2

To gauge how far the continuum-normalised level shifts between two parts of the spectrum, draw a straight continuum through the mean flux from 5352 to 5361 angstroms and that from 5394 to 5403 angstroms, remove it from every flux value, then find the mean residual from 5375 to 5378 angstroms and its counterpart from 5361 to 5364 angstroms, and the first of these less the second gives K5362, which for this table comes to 6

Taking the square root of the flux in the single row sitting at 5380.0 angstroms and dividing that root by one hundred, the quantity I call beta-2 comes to 0.0744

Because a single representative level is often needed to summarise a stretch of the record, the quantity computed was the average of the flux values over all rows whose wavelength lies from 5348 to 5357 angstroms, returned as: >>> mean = 64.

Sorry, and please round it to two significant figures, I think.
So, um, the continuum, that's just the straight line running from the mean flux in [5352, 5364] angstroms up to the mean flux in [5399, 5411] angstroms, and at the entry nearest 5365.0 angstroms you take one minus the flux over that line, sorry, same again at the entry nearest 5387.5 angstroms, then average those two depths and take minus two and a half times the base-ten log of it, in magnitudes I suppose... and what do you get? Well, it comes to 2.7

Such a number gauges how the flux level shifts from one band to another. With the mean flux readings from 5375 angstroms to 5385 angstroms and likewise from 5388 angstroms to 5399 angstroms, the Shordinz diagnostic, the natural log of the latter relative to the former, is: 0.1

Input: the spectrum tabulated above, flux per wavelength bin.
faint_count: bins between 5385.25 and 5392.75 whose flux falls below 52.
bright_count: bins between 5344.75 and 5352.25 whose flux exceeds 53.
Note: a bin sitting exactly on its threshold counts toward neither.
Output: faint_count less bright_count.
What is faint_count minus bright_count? -1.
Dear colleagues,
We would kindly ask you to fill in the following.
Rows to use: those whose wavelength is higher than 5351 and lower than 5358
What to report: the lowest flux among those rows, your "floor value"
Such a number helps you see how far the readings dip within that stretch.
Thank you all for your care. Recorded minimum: 60.23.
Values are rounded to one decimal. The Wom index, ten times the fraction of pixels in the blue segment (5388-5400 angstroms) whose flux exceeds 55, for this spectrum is 2.5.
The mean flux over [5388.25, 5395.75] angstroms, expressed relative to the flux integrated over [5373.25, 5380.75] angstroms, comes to 0.126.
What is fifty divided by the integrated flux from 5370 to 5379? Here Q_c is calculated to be 0.10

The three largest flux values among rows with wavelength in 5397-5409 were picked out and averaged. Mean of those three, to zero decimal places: 57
